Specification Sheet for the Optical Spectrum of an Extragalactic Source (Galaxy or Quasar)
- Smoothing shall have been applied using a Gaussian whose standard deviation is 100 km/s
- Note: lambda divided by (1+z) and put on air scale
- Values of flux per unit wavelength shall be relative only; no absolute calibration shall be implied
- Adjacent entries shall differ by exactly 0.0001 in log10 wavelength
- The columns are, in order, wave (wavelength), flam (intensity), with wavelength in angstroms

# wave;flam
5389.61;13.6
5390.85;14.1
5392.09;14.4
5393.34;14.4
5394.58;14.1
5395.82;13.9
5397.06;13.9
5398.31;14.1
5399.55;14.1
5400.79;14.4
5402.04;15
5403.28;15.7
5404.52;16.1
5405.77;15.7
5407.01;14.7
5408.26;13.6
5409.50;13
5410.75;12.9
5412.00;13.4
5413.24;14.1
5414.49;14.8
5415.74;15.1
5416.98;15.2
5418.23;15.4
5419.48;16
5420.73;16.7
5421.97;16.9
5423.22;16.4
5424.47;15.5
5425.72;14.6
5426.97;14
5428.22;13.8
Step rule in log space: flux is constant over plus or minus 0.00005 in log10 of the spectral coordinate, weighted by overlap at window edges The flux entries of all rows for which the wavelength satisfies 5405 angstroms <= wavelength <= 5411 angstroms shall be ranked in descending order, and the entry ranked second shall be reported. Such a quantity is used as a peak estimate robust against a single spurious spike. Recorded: 14.7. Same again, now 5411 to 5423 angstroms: 16.7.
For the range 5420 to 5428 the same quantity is 16.7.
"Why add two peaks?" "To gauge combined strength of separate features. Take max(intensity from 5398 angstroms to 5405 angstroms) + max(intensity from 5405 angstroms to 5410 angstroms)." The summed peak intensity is 31.8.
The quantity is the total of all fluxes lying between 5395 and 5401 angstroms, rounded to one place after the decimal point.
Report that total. 70.4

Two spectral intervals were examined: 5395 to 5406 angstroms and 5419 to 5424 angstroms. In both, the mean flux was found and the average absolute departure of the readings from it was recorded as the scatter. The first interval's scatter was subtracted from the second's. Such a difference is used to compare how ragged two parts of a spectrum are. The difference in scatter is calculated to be -0.46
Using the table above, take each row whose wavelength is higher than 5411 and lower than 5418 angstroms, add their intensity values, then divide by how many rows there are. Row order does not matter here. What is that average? 14.5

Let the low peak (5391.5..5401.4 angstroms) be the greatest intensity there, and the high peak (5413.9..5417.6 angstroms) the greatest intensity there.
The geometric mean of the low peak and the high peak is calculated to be 14.8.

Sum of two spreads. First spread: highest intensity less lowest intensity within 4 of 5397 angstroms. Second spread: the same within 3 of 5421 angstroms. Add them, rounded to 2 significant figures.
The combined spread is 2.0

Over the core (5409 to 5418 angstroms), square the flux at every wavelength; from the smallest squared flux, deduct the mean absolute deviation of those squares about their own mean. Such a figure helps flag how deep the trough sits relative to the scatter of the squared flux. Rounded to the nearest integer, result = 143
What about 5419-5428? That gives 169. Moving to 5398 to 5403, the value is 190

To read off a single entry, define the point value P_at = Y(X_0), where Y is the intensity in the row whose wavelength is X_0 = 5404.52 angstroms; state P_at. 16.1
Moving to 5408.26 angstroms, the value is 13.6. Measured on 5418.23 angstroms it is 15.4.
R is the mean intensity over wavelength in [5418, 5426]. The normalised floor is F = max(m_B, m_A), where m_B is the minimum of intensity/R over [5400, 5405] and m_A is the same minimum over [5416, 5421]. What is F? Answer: 0.95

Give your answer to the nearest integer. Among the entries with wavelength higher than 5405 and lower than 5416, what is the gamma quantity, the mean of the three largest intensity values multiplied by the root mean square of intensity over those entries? 215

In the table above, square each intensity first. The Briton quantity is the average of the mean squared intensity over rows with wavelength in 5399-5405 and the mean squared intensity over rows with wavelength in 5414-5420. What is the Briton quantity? 231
